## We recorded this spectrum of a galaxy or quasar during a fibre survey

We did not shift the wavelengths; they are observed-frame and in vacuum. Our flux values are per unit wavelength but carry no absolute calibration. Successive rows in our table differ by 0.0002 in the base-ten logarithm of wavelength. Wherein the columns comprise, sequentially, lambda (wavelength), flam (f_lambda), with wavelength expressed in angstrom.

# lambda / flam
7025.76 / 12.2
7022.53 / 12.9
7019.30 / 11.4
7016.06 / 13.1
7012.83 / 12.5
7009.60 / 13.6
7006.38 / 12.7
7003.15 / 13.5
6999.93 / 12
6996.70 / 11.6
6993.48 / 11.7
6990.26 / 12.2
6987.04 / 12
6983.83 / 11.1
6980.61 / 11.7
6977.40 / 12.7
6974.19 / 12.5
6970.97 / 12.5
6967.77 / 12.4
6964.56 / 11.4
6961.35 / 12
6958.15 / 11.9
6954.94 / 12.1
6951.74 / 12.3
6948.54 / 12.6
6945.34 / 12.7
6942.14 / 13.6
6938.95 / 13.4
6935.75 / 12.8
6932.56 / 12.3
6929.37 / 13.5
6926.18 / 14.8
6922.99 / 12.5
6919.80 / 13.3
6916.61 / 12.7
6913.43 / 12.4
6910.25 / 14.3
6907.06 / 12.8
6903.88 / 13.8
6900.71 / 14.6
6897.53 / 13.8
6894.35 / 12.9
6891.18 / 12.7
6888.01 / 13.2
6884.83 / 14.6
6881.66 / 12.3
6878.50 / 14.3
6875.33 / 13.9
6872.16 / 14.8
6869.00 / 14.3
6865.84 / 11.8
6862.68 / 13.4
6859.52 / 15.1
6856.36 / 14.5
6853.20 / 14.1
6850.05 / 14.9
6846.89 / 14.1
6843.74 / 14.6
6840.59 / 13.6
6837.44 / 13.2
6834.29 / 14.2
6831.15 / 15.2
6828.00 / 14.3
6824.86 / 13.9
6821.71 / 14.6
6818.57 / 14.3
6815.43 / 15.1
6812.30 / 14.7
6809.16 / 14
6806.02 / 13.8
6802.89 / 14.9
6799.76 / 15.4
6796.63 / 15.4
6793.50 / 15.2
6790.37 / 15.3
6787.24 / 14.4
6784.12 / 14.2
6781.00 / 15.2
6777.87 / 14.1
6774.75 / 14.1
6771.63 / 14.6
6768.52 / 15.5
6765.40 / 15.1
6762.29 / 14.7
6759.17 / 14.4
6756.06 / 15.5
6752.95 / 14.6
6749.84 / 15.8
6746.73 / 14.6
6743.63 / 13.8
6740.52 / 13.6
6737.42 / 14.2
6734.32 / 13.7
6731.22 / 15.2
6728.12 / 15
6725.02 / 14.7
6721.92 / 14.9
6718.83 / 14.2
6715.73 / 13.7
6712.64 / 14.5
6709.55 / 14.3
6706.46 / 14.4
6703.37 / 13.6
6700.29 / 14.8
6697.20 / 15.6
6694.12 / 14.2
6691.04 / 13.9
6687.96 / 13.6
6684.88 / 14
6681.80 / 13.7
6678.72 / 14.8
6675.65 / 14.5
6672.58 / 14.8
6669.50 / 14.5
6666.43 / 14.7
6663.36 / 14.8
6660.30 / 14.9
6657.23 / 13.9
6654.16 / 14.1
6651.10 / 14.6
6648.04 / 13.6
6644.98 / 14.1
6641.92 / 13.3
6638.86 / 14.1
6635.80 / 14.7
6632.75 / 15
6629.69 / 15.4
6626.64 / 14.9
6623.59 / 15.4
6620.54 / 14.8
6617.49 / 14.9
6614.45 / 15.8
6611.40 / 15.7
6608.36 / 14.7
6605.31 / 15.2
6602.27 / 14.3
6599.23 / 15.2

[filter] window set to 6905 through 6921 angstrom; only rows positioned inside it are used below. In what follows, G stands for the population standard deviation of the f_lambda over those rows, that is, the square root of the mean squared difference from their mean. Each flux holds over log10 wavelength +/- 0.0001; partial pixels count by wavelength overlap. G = 0.67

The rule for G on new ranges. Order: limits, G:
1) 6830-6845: 0.71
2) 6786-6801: 0.38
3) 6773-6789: 0.41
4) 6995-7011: 0.79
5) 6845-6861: 0.41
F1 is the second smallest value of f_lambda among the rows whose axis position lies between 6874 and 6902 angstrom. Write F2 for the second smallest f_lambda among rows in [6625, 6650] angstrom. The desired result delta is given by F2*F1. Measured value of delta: 173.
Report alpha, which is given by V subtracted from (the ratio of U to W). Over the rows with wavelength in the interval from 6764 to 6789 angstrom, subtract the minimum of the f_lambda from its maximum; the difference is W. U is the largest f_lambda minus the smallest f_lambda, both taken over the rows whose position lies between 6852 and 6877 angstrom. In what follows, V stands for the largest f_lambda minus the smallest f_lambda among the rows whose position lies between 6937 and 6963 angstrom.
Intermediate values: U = 3.3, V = 1.7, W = 1.40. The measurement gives 0.7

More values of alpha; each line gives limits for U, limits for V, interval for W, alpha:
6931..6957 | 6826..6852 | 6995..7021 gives -1.3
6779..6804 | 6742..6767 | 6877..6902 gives -1.5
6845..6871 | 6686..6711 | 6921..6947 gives -0.7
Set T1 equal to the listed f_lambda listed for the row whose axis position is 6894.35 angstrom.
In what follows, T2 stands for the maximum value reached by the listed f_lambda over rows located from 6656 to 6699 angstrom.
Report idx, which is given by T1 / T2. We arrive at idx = 0.83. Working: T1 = 12.9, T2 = 15.6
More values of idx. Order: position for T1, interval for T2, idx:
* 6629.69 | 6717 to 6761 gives 0.97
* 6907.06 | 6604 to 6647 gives 0.81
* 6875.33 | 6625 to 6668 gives 0.90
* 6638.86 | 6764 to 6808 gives 0.91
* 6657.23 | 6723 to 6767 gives 0.88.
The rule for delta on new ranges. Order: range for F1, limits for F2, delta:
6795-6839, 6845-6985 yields 157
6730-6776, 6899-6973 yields 163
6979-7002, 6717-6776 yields 159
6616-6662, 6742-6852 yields 185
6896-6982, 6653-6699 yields 160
